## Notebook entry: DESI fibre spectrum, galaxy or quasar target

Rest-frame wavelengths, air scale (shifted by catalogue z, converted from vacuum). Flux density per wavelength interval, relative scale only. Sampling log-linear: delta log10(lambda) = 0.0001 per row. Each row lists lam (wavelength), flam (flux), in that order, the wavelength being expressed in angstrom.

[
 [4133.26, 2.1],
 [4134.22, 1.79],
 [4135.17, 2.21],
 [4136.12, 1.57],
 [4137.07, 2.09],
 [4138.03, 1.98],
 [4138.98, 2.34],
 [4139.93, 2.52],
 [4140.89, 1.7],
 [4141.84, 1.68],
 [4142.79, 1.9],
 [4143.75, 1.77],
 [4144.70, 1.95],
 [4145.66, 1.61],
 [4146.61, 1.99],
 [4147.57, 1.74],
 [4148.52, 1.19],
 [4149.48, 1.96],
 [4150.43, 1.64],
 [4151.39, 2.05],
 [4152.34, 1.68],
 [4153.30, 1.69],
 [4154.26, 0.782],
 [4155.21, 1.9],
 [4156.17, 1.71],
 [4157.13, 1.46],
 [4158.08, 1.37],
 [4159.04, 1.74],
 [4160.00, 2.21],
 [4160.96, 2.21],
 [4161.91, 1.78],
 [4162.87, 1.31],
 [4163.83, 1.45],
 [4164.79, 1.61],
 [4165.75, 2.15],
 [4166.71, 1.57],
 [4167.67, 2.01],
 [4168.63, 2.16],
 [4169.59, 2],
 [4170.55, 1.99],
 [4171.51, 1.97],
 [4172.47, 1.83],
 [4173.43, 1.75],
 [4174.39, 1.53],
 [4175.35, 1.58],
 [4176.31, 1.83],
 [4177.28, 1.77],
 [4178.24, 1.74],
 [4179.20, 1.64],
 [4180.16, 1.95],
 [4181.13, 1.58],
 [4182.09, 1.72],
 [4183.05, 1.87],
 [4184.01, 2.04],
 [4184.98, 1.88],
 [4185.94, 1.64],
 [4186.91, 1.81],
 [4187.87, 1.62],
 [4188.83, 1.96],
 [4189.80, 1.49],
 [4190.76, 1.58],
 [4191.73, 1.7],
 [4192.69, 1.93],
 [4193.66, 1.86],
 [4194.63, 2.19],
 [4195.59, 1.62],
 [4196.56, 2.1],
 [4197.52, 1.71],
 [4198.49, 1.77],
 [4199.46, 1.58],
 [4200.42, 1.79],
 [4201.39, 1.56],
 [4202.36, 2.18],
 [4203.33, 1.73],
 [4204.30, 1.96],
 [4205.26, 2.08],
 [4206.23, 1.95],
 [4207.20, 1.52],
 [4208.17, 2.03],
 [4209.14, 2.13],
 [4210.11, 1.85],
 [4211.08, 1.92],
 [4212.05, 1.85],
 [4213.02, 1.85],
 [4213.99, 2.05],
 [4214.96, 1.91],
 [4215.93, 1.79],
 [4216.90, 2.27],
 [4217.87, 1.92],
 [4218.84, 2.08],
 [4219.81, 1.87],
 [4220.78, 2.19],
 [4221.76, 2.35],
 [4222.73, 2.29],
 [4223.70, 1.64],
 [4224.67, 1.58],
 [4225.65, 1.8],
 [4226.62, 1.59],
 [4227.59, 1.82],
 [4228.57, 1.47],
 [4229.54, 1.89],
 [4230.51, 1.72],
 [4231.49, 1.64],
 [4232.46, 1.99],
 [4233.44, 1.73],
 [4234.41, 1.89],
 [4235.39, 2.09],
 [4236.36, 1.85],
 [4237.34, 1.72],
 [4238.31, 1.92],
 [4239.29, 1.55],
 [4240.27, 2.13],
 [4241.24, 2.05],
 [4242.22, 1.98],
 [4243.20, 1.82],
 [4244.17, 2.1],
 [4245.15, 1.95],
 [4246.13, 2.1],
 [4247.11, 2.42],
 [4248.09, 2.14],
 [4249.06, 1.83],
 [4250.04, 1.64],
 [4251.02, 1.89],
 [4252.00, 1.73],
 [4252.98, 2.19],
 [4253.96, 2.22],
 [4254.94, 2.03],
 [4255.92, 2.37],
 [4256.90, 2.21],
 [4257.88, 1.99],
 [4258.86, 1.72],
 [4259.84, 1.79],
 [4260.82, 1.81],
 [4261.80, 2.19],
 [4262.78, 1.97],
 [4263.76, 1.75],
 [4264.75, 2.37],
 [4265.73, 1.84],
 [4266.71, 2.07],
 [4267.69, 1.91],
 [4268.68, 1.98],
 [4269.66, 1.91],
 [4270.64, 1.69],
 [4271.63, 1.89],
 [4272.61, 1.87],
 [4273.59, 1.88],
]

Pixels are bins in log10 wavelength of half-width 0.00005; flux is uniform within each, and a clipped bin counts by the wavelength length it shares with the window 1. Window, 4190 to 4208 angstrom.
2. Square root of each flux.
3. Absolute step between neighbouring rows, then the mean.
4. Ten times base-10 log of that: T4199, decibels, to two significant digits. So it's -9.8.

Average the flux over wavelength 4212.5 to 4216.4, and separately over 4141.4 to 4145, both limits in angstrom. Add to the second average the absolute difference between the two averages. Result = 1.90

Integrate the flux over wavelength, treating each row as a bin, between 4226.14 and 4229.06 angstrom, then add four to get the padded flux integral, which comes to 8.75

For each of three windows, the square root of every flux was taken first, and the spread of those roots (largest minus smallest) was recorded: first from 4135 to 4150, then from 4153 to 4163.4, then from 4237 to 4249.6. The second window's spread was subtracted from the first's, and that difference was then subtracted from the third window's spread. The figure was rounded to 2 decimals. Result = 0.42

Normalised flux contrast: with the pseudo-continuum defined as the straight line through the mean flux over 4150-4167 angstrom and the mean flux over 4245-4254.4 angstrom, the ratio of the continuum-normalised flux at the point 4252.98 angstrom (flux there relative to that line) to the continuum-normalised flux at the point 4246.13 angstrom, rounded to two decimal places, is 1.03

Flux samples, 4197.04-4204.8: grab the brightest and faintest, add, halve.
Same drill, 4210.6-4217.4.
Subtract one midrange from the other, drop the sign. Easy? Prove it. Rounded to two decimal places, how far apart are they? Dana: 0.16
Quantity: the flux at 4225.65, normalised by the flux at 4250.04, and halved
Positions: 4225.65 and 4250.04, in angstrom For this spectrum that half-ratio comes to 0.55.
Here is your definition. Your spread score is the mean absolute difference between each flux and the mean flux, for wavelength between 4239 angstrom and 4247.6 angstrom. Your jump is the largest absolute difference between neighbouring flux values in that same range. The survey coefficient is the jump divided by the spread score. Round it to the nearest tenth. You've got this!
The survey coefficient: 3.5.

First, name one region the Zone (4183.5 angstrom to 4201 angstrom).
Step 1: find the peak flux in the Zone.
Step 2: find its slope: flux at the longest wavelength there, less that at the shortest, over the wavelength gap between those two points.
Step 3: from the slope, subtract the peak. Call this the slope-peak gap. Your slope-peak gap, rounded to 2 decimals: -2.21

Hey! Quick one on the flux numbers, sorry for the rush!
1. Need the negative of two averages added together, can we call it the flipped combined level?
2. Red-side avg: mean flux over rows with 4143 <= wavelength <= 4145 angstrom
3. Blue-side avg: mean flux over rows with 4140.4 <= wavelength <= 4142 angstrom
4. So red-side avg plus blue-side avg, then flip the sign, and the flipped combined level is -3.55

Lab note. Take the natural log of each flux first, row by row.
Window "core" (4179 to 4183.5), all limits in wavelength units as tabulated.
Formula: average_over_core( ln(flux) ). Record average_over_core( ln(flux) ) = 0.56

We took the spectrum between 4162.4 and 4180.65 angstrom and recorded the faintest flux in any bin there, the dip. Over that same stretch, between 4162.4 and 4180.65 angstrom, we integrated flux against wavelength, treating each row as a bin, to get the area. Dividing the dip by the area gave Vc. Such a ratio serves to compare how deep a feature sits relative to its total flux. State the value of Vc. 0.0403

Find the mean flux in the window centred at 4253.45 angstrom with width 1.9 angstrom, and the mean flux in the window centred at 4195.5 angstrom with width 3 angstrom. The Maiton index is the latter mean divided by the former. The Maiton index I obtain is 0.89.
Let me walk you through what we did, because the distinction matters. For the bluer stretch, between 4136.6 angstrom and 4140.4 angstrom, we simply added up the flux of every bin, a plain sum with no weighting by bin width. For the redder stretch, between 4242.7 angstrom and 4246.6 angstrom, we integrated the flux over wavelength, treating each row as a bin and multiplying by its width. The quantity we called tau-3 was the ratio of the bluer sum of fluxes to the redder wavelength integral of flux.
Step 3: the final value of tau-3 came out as 1.15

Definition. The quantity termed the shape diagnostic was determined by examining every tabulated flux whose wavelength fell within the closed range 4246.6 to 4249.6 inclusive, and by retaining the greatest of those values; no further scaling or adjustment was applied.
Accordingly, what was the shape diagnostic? 2.42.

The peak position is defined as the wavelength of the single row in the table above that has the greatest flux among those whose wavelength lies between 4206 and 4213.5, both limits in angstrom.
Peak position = 4209.14 angstrom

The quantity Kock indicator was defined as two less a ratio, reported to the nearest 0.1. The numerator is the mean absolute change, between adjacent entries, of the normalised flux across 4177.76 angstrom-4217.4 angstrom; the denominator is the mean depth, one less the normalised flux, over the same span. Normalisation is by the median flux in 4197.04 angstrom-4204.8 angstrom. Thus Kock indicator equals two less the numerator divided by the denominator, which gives 4.7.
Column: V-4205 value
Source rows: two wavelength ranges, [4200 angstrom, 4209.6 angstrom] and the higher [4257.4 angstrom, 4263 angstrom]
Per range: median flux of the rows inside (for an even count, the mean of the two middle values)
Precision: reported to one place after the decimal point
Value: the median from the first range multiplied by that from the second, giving 3.7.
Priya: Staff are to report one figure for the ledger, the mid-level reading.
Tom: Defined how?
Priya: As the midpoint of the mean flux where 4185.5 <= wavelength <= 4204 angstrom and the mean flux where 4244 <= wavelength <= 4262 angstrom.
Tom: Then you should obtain 1.90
